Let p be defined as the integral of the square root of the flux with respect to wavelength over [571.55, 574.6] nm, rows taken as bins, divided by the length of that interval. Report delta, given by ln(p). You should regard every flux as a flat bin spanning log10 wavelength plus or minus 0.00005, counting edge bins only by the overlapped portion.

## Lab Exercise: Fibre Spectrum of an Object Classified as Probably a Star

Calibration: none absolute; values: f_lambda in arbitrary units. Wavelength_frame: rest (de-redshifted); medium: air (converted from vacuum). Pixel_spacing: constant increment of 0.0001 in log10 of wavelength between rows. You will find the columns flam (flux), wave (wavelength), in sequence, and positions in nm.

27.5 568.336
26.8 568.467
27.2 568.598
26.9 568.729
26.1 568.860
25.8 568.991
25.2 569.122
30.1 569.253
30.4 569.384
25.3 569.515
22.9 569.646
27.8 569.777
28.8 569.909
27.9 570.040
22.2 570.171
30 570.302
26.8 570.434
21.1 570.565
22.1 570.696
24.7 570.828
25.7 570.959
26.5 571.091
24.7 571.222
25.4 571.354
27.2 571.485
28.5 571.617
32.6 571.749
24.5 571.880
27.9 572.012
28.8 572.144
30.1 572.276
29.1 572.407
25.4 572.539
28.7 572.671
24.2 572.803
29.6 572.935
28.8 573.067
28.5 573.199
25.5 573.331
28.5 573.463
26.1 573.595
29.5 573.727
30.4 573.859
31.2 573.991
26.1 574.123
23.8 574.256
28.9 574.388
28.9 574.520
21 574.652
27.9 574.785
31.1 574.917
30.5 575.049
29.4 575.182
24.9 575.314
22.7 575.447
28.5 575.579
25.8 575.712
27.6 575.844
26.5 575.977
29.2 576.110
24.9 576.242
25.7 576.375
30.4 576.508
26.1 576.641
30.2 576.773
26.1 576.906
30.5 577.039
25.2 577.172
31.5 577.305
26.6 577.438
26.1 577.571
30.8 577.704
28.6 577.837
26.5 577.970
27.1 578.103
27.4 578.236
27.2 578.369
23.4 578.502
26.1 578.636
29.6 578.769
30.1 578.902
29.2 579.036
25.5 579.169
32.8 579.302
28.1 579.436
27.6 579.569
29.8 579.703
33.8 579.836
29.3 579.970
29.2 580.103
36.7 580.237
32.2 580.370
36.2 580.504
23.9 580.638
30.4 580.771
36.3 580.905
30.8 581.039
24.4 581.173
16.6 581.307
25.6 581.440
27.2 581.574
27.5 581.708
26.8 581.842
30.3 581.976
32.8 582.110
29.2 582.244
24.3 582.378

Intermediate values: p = 5.29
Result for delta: 1.67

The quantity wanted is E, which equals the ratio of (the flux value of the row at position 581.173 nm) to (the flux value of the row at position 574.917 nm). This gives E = 0.78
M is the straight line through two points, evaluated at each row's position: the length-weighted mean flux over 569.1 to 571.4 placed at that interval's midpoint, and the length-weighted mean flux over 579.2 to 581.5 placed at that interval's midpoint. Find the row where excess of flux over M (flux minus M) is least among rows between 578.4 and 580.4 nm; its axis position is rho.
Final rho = 578.502 nm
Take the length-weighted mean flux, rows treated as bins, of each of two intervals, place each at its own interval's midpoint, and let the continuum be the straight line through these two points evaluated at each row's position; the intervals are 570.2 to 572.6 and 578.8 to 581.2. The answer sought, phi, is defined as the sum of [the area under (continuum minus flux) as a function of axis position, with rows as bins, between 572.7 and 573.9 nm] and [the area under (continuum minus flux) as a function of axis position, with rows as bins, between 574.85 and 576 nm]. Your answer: 0.6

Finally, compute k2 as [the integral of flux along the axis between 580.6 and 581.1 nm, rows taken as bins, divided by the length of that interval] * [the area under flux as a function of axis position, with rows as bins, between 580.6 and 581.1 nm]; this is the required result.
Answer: 472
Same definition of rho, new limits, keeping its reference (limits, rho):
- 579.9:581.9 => 581.307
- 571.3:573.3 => 572.803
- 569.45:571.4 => 570.565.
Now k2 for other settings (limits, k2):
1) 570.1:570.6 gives 320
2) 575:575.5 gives 360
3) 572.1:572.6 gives 403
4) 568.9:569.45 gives 425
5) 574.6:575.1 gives 385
